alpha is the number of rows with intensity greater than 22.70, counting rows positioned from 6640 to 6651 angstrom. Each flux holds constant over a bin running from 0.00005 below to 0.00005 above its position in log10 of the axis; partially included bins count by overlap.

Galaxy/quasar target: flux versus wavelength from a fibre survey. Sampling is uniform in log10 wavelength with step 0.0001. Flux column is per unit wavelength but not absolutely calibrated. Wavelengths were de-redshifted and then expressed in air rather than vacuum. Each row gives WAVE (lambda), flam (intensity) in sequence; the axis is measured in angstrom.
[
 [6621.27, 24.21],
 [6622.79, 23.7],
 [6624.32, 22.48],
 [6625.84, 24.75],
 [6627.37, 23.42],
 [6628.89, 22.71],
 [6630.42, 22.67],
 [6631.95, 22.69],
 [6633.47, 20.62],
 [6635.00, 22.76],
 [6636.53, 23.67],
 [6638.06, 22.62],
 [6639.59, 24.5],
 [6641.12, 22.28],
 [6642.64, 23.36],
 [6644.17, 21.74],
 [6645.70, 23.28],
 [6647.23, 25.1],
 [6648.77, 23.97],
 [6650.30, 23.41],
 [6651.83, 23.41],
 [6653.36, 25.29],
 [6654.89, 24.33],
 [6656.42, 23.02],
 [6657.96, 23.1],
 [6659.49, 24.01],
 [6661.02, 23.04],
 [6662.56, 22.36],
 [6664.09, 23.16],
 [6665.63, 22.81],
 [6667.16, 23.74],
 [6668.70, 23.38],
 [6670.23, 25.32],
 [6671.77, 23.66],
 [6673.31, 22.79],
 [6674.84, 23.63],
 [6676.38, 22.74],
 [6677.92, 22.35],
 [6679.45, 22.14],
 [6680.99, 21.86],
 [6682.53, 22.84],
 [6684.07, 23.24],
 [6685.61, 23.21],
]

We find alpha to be 5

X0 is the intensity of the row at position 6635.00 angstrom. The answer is 22.76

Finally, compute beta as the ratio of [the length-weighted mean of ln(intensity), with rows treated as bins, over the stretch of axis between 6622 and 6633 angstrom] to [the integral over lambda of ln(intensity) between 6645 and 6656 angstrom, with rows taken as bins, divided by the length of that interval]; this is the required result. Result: 0.99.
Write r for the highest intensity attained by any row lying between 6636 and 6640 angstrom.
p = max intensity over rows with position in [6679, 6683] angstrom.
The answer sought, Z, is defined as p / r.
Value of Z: 0.93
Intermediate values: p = 22.84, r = 24.5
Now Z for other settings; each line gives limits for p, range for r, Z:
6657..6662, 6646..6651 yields 0.96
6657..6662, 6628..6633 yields 1.06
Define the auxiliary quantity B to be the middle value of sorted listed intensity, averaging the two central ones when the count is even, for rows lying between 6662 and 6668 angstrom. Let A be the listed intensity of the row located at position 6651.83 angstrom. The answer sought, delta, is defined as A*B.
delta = 538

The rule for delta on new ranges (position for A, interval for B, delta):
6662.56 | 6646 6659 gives 530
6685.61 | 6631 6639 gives 527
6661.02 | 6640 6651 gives 538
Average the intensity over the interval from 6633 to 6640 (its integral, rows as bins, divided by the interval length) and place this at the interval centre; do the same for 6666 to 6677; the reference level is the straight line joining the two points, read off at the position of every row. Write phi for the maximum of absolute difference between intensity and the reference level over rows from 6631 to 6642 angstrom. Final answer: 2.13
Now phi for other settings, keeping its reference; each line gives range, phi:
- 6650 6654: 2.10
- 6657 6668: 1.04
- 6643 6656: 2.10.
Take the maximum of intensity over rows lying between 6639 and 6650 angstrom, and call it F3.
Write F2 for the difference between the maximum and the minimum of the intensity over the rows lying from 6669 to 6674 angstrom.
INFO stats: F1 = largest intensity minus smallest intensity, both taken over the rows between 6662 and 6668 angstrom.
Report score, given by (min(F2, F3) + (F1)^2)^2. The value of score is 20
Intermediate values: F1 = 1.4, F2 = 2.5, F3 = 25.1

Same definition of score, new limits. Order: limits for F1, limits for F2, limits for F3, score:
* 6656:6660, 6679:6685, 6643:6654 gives 6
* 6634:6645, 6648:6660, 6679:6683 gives 98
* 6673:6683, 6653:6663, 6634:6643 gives 37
